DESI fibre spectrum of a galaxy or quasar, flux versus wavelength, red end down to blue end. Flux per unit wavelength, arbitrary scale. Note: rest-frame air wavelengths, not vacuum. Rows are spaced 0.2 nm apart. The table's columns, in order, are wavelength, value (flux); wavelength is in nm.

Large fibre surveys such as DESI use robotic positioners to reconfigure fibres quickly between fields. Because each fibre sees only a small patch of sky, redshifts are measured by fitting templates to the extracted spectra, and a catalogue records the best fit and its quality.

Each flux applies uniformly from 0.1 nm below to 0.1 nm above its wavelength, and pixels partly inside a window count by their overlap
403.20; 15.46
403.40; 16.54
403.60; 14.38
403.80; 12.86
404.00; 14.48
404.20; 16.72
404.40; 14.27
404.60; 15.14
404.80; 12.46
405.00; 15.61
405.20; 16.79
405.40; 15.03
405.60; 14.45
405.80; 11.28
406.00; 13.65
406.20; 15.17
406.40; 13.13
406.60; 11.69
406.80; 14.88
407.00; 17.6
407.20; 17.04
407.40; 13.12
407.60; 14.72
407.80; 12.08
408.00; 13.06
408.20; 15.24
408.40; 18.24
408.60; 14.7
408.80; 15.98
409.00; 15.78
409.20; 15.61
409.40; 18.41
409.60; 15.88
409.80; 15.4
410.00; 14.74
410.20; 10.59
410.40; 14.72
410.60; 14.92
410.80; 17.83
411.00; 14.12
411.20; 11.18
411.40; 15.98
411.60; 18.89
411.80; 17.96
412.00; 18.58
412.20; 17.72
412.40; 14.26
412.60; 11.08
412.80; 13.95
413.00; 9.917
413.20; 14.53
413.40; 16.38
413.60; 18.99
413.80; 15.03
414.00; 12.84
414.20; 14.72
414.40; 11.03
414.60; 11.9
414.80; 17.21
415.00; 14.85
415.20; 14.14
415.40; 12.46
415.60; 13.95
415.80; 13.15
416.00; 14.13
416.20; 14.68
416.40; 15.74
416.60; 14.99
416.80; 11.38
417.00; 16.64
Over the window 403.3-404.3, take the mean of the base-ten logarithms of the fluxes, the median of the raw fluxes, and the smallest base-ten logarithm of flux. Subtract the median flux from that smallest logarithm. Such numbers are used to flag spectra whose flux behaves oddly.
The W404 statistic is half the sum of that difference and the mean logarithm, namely -6.10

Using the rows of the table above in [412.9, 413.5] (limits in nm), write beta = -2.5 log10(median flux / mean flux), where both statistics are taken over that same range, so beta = -0.071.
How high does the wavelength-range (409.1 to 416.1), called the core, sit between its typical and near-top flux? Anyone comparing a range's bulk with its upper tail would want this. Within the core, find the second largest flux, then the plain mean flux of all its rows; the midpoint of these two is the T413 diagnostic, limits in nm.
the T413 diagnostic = 16.8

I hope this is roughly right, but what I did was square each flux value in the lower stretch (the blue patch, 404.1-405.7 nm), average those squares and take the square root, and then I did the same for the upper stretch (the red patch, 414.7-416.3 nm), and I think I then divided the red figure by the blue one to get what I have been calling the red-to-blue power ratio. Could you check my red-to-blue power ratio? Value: 0.95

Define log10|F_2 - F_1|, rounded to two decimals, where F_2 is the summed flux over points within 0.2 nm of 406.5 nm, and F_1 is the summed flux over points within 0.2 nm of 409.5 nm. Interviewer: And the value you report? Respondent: 0.98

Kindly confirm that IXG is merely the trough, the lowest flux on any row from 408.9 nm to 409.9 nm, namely 15.4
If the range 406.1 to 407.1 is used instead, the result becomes 11.69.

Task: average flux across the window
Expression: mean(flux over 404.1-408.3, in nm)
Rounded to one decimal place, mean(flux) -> 14.4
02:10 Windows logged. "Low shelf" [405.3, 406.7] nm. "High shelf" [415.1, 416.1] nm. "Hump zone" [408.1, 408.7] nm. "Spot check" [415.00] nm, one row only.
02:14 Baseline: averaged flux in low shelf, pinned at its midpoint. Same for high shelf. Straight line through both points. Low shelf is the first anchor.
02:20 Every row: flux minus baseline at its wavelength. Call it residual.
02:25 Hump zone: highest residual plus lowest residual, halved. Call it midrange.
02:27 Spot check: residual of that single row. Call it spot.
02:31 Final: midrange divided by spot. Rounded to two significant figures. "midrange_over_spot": 2.3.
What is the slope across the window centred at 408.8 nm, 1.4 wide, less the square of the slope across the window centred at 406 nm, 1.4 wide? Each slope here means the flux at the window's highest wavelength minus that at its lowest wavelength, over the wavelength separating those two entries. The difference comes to -5.1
